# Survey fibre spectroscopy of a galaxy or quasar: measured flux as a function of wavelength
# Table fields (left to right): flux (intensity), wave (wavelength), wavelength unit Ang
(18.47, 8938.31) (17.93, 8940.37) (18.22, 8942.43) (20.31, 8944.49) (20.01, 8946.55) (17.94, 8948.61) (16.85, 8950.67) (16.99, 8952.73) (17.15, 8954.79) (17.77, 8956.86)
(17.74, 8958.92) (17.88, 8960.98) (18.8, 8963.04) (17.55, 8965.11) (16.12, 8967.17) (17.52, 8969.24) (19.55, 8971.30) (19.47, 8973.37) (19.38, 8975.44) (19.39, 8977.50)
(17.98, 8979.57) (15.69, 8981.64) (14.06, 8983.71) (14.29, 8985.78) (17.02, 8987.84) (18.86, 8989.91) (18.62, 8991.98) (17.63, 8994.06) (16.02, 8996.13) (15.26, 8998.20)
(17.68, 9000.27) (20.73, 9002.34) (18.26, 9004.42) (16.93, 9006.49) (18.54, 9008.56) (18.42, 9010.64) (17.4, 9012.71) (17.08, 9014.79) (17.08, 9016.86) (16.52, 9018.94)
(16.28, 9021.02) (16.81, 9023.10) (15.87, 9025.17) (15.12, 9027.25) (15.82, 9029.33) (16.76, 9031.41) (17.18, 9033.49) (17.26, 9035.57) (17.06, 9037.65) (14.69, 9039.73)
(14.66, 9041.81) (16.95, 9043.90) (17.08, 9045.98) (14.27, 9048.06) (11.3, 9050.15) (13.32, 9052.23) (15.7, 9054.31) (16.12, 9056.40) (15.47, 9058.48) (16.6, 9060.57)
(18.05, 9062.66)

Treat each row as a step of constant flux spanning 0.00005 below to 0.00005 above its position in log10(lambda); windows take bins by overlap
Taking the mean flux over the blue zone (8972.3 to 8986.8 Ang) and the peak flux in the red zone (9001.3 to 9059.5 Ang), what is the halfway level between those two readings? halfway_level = 19.0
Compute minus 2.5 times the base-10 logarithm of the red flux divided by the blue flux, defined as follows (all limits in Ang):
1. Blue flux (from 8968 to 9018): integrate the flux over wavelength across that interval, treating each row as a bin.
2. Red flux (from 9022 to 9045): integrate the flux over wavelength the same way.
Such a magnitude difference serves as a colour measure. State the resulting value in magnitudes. 0.9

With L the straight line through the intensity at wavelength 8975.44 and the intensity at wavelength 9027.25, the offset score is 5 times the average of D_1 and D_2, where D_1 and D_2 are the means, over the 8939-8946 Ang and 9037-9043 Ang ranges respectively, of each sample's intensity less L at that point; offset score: -4.7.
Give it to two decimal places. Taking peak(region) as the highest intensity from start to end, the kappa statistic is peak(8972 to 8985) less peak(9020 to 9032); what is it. 2.66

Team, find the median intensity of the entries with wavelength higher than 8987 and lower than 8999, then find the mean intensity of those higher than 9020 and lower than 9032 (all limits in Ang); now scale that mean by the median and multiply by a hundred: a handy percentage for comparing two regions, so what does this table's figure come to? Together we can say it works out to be 93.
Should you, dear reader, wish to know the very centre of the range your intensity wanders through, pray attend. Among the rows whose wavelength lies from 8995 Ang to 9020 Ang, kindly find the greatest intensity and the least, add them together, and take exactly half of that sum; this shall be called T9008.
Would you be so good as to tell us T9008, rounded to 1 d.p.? 18.0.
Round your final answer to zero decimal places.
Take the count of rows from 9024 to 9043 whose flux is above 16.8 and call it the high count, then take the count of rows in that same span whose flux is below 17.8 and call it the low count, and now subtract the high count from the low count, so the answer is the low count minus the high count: 6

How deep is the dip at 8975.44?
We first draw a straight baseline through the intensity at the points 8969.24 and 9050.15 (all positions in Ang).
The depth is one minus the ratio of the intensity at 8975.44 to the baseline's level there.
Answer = -0.14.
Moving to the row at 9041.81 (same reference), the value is -0.23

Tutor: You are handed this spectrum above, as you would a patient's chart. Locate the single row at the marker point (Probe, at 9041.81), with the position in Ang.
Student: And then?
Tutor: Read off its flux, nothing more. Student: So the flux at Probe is 14.66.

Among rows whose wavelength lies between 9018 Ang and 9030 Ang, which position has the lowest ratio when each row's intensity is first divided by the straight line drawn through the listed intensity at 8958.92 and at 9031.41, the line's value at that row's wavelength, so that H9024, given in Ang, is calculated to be 9027.25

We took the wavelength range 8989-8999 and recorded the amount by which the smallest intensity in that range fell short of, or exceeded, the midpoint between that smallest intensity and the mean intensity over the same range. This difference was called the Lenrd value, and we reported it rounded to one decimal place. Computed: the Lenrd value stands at -1.0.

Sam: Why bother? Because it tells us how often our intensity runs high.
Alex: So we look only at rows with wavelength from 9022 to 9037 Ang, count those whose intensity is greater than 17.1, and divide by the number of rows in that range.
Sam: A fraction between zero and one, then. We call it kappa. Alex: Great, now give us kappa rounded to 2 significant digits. 0.29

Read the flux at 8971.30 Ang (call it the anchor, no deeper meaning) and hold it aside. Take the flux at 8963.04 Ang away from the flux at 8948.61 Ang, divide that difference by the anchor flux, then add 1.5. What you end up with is 1.46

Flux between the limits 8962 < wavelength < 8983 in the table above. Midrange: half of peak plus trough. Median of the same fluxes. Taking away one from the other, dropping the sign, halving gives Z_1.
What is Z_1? 0.4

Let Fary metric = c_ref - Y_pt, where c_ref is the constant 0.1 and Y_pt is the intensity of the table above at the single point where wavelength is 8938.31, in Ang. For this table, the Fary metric -18.4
